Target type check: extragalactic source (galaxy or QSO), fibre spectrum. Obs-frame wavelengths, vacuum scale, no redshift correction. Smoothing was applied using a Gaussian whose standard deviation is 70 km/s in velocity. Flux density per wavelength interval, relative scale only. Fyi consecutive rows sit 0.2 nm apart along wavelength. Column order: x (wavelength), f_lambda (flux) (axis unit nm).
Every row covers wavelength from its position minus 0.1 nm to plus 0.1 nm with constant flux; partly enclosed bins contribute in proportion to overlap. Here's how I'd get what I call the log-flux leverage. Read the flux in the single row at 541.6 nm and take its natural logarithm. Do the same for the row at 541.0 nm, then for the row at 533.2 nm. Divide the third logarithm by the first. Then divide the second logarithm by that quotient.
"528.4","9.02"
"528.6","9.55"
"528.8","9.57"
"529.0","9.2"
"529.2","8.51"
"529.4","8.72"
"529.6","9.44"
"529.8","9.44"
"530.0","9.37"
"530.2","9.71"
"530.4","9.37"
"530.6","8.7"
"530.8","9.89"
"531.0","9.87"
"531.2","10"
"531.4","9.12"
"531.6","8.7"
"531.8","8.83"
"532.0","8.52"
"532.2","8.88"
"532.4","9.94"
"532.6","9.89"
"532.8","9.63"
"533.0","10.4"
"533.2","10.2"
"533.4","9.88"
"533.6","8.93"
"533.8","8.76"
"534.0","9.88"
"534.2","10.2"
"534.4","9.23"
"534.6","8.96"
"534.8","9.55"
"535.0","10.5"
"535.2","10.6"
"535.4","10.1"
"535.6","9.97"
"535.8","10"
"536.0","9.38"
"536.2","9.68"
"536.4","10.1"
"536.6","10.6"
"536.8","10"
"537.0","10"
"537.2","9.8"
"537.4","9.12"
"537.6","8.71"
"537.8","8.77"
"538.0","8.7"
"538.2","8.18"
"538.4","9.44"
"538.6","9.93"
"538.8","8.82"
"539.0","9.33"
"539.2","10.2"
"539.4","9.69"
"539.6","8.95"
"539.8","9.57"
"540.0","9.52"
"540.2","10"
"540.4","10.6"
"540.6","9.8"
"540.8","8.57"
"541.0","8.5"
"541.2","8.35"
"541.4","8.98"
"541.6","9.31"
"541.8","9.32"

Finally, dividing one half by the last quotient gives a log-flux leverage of 0.243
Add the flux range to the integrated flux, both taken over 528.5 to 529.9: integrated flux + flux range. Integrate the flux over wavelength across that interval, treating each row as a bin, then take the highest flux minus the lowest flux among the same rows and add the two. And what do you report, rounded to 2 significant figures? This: 14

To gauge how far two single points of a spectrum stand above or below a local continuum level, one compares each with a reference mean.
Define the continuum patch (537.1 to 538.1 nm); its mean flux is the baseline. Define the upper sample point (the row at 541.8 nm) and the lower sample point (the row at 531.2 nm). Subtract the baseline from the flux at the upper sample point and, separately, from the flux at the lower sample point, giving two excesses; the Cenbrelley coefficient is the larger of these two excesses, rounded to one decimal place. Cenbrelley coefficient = 1.0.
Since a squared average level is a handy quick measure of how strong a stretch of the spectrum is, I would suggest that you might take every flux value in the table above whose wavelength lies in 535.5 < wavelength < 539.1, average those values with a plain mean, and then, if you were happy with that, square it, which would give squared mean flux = 89.8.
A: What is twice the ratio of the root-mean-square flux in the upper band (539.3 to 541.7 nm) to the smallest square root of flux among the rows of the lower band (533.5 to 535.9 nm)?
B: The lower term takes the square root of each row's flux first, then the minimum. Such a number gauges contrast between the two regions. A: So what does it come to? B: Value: 6.31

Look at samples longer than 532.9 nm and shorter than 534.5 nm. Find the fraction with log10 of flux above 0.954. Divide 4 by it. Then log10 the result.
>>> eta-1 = 0.73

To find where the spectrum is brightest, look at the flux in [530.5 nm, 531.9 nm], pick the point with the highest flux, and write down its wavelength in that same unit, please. 531.2 nm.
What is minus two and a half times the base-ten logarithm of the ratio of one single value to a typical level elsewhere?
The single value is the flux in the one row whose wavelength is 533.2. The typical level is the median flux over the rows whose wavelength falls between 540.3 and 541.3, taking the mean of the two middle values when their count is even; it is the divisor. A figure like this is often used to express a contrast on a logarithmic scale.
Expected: -0.19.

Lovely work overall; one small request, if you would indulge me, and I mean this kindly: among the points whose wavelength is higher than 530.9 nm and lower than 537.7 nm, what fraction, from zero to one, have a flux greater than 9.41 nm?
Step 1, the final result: 0.65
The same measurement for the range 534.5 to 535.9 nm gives 0.86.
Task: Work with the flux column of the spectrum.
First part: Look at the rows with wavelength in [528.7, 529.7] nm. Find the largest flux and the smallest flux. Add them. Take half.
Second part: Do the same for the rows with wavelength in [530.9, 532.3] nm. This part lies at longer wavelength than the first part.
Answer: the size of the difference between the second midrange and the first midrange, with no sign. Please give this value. 0.22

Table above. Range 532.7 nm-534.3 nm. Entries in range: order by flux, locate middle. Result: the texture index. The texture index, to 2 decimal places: 9.88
